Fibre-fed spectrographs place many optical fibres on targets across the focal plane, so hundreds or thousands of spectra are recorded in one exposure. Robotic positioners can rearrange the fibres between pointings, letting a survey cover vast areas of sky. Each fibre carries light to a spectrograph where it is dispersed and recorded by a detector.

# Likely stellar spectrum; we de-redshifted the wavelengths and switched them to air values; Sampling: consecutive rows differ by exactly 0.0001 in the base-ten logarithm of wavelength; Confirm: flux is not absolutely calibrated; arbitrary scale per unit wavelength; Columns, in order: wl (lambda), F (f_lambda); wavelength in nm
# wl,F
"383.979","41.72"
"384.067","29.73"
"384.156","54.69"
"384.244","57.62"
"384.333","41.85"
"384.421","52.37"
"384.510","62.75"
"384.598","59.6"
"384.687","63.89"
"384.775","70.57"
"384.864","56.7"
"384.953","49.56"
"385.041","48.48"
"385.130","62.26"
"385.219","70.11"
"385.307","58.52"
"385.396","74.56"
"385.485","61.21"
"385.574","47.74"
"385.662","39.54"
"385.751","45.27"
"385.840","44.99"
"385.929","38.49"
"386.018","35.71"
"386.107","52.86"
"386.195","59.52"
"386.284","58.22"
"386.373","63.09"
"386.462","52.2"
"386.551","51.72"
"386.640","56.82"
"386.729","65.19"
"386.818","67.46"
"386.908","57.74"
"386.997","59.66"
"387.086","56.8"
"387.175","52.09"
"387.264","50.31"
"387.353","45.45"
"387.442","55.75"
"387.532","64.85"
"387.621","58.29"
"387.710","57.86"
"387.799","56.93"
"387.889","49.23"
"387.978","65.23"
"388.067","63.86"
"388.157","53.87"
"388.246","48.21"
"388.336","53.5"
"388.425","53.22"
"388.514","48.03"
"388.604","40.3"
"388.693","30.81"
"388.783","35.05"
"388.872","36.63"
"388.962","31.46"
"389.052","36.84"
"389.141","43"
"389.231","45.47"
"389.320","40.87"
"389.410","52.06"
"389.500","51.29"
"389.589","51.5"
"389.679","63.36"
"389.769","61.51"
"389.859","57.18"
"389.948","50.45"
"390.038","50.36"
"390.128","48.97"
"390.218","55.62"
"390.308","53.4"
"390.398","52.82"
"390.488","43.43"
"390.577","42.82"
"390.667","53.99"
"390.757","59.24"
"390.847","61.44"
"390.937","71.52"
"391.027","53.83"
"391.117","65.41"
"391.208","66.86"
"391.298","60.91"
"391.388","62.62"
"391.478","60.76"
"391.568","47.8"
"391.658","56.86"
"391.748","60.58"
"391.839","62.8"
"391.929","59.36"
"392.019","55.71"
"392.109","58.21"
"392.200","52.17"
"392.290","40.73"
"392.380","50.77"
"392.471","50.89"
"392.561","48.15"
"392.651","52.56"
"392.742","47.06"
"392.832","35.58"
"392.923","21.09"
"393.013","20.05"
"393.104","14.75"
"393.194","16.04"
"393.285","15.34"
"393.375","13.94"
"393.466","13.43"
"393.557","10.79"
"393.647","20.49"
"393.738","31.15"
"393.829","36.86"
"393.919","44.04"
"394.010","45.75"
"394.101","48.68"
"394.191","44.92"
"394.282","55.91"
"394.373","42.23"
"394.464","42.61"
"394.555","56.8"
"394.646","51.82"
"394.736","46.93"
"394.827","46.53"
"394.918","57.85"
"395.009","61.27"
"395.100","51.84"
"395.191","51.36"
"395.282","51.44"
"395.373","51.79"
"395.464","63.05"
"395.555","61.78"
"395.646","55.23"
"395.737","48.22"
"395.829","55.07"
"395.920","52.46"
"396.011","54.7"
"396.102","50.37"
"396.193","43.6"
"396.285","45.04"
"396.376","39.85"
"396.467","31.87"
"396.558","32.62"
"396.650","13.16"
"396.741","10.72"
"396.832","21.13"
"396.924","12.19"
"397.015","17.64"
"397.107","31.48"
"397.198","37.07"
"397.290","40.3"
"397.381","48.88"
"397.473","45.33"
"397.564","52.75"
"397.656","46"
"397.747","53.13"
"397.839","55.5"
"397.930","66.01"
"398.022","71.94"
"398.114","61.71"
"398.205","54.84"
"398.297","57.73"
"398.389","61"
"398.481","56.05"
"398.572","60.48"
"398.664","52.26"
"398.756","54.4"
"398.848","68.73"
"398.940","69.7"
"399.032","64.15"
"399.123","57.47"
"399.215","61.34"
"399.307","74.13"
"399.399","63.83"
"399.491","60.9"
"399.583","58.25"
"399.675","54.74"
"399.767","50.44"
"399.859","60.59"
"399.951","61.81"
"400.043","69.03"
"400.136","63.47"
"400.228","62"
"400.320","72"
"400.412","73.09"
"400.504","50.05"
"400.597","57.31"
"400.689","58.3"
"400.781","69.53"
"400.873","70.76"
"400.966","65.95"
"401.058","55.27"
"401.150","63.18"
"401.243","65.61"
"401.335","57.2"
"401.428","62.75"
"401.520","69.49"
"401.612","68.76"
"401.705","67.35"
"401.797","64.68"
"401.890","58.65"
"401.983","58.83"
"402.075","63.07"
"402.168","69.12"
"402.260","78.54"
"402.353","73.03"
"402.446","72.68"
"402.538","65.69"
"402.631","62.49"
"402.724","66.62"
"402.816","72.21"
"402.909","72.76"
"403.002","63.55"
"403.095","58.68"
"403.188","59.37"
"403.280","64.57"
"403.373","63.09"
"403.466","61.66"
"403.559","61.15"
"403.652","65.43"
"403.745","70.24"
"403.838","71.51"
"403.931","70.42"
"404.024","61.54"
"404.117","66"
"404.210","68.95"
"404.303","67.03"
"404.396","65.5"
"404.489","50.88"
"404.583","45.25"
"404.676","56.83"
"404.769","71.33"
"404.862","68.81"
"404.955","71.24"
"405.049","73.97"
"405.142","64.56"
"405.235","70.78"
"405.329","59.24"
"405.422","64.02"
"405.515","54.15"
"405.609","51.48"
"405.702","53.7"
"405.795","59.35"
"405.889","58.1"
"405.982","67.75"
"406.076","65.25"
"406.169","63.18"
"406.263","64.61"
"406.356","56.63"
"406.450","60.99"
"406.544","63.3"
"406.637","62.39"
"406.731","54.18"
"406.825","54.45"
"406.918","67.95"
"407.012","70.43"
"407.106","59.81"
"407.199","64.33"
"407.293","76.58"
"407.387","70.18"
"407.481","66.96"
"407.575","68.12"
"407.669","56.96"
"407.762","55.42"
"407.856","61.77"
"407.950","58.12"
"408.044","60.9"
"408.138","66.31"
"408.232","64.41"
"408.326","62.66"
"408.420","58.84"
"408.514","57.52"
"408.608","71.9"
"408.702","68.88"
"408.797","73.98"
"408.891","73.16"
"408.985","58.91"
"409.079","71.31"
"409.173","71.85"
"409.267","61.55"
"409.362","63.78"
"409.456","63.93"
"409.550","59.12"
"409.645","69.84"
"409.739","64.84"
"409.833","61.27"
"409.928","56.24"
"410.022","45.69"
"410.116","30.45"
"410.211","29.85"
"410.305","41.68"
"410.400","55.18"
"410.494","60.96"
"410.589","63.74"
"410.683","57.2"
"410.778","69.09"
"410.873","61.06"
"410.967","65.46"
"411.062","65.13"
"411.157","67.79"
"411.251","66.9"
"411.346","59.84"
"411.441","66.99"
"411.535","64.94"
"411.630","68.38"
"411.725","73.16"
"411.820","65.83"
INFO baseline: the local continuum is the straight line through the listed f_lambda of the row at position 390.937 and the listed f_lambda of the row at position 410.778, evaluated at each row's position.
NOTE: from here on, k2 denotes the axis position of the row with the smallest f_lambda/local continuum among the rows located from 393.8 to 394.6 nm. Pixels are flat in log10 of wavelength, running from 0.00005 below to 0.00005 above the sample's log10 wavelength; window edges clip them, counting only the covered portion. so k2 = 393.829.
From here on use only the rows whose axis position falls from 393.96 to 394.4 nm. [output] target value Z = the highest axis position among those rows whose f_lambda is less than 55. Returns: 394.373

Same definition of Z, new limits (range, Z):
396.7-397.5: 397.473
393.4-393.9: 393.829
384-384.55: 384.421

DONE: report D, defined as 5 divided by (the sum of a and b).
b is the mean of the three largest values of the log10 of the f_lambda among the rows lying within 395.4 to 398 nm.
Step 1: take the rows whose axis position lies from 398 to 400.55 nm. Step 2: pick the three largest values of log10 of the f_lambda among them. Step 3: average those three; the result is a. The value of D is 1.36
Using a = 1.86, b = 1.80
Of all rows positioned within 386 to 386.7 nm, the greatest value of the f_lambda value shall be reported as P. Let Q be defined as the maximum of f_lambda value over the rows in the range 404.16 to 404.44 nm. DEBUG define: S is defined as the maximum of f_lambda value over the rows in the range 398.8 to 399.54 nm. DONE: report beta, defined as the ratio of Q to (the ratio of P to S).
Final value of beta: 81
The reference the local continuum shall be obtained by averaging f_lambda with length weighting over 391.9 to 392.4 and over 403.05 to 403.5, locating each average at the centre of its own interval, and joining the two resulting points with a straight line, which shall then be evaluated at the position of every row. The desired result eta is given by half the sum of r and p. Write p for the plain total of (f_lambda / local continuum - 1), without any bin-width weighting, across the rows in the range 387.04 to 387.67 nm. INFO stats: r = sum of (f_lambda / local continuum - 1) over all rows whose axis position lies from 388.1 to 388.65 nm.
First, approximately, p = 0.8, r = 0.0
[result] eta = 0.40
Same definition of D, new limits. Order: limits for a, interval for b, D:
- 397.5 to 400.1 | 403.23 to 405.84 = 1.35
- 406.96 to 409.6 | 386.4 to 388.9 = 1.35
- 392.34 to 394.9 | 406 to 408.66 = 1.39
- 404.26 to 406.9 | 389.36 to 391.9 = 1.35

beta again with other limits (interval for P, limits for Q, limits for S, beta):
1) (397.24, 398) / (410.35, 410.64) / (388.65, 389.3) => 44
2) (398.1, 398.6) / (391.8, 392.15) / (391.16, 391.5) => 68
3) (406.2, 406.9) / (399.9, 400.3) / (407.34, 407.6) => 75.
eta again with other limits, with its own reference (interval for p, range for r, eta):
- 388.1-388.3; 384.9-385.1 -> 0.07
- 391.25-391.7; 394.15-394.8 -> -0.11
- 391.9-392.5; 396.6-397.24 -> -2.25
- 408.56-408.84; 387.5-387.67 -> 0.38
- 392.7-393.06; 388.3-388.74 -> -1.08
